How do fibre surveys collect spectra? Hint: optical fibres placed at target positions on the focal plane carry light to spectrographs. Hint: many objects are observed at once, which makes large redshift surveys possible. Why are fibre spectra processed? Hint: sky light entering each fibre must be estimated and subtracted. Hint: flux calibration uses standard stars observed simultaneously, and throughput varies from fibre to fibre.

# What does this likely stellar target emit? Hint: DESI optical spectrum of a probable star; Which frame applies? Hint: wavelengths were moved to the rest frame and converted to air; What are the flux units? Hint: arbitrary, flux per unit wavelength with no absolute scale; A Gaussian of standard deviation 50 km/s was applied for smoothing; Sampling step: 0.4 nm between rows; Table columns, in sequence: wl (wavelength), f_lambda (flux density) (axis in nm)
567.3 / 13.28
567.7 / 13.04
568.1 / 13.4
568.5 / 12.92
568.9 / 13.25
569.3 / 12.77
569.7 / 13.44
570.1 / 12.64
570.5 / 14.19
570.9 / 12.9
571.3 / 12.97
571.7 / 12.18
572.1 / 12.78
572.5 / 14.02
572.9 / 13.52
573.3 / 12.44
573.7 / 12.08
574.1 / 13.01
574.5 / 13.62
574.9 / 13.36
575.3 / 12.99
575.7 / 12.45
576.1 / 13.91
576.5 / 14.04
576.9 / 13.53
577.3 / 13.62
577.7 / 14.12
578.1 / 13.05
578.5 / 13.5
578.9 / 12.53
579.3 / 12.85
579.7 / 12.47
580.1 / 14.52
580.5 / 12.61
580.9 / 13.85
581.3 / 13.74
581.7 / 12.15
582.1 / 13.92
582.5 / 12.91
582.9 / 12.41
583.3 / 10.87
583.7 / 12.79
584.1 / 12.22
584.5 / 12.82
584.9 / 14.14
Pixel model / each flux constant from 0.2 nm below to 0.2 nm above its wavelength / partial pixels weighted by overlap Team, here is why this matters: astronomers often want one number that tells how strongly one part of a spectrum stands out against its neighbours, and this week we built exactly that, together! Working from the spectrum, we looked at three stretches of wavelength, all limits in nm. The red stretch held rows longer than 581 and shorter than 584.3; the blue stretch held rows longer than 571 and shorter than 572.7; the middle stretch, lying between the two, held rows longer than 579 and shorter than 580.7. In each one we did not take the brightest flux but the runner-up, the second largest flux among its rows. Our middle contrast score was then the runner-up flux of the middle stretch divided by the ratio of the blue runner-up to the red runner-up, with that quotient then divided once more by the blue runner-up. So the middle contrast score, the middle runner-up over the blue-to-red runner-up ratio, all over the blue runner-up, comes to 1.05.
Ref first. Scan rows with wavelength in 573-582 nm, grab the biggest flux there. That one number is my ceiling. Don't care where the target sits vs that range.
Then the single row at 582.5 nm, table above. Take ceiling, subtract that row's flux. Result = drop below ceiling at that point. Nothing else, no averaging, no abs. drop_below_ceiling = 1.6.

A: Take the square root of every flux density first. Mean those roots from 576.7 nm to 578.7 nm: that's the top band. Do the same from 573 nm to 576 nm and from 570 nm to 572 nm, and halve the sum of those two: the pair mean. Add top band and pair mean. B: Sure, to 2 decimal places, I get 7.28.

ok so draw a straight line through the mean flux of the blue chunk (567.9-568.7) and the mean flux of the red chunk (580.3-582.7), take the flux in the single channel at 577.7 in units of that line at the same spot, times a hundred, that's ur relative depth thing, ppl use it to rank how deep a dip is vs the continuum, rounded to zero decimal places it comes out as 107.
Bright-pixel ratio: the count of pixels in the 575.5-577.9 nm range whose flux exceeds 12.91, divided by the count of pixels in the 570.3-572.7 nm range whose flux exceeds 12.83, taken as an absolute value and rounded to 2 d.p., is 1.25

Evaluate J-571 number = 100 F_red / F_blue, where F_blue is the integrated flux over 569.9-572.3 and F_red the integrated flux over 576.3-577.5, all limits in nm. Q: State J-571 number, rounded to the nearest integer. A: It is 53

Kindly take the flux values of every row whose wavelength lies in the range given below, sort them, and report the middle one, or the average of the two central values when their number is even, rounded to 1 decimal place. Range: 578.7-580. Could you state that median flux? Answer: 12.5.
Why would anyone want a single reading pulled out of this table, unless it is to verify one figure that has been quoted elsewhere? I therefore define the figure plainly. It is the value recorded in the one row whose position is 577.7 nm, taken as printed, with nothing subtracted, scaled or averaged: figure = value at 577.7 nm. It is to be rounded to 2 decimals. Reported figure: 14.12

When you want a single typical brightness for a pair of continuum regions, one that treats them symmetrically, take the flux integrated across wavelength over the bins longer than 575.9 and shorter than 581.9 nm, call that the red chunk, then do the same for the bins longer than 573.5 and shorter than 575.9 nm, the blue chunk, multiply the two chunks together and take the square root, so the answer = 49.9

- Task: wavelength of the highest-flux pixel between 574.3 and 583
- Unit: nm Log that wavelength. 580.1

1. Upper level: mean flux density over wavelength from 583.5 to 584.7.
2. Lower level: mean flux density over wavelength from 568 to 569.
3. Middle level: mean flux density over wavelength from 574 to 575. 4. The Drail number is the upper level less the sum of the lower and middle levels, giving -13.9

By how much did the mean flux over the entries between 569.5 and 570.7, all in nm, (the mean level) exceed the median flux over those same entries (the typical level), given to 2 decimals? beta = -0.02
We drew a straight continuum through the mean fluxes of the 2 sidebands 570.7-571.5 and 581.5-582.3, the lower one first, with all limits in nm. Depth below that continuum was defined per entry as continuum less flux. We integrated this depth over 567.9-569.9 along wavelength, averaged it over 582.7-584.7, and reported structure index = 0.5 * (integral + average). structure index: 0.2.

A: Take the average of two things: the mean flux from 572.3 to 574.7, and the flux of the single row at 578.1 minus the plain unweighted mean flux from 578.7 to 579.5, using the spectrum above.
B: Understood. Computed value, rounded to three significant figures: 6.74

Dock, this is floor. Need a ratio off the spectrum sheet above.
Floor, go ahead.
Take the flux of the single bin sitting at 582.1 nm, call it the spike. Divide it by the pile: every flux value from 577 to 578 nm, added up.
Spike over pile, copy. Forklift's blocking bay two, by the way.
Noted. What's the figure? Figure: 0.50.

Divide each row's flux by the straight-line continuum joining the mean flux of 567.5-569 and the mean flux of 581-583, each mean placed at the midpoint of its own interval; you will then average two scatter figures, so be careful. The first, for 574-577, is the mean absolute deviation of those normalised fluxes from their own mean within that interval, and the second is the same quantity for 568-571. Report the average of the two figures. 0.030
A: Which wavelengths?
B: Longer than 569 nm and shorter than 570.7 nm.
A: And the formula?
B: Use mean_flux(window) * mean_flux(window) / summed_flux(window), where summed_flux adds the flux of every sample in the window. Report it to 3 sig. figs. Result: 3.31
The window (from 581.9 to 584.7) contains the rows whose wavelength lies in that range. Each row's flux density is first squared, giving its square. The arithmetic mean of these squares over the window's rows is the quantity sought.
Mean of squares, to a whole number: 159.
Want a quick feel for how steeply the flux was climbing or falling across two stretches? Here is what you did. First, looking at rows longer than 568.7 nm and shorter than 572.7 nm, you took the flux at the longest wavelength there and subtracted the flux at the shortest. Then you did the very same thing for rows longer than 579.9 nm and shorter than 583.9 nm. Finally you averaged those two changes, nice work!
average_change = -0.5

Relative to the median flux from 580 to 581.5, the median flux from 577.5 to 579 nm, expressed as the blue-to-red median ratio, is 0.96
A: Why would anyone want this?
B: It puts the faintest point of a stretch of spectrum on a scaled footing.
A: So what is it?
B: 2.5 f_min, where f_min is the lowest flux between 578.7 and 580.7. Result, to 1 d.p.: 31.2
